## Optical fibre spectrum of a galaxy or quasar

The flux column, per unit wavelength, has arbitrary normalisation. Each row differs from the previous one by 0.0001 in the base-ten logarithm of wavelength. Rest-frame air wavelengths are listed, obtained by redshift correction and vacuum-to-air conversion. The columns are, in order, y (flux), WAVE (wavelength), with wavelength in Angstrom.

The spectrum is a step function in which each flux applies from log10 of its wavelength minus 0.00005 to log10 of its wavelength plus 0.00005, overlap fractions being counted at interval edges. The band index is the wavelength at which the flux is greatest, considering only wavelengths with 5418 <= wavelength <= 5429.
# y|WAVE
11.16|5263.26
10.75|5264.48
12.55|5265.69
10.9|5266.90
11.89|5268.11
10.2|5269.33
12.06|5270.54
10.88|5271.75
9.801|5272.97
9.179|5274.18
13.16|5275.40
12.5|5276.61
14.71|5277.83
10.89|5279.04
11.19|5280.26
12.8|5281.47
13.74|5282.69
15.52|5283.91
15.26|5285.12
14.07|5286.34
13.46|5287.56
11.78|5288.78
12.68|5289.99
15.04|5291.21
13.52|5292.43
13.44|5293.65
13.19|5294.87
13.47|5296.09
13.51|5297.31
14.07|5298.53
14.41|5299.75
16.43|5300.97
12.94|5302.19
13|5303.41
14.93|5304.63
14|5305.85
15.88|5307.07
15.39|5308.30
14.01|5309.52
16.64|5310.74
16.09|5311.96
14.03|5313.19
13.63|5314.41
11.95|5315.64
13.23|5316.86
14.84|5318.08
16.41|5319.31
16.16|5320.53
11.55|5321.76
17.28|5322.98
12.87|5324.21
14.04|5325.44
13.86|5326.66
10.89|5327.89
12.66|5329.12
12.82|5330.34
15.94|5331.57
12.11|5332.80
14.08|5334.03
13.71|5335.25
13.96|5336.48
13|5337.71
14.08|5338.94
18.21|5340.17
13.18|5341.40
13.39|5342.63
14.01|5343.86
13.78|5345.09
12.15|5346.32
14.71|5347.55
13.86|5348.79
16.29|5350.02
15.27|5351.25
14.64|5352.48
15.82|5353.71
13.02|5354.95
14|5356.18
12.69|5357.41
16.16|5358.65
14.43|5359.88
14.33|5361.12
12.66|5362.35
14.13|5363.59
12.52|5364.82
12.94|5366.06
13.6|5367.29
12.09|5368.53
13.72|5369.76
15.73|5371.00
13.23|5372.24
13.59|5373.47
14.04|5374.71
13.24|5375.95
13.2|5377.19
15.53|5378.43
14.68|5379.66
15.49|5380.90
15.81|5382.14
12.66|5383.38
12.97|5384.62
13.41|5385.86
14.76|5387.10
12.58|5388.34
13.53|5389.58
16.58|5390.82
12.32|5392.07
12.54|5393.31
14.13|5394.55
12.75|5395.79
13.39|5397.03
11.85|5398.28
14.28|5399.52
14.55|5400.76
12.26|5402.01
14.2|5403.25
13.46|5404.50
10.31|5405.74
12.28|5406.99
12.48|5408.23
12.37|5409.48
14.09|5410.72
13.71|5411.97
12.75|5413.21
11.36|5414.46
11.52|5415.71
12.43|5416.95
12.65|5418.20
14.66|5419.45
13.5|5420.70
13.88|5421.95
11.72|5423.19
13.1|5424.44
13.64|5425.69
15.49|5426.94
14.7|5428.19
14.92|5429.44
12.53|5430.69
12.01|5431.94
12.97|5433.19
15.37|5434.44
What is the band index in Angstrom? 5426.94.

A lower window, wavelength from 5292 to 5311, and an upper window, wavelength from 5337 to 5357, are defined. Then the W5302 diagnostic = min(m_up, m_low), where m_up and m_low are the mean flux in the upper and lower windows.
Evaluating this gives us 14.3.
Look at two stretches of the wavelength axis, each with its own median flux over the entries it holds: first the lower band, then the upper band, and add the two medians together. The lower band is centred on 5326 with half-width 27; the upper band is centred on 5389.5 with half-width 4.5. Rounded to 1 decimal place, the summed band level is 27.4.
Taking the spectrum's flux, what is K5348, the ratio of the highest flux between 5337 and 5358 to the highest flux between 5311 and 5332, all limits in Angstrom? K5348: 1.05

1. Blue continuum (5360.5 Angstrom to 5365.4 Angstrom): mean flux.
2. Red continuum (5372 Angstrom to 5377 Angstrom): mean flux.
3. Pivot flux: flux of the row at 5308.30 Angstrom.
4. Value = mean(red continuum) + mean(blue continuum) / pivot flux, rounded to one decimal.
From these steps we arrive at 14.4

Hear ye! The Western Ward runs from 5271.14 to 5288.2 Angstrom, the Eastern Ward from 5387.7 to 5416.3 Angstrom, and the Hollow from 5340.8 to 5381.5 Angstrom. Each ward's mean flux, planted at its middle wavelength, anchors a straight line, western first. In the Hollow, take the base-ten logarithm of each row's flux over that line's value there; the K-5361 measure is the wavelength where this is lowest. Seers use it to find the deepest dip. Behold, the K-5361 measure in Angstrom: 5368.53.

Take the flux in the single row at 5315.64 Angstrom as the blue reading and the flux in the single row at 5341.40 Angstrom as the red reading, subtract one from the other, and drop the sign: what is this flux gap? 1.2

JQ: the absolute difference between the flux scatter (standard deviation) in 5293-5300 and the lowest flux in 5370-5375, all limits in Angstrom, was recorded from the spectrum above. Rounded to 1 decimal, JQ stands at 12.8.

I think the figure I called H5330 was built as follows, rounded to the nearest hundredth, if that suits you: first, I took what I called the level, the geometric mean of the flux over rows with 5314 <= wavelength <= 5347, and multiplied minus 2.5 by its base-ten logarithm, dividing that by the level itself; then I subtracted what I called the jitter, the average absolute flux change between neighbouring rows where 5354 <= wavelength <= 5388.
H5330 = -1.45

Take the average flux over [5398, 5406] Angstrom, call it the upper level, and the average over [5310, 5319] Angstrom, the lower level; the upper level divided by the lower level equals 0.91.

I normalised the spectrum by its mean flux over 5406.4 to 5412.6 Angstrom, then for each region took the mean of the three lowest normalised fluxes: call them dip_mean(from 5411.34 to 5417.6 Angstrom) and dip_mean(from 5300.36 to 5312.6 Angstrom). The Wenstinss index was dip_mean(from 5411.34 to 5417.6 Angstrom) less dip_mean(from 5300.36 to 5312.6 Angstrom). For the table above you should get -0.12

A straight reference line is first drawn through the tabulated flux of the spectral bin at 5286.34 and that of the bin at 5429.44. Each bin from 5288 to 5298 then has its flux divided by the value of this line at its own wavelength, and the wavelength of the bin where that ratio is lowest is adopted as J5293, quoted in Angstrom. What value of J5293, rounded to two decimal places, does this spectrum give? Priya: 5288.78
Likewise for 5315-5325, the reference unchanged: 5321.76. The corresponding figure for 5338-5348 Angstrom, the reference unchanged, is 5346.32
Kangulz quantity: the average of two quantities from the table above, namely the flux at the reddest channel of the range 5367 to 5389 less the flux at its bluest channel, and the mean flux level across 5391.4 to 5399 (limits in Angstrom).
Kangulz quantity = 5.9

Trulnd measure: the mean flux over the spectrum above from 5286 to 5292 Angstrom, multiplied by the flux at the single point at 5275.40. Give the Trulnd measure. 176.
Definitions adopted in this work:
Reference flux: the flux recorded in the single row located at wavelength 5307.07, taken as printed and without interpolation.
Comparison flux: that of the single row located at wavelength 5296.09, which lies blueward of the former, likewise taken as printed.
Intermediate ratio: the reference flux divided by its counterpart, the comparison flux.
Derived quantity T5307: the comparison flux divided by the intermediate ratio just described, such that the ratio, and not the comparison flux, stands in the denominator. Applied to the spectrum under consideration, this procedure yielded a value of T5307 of 11.4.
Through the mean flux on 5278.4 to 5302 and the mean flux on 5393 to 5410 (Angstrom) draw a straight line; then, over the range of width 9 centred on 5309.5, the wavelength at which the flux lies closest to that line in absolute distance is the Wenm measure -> 5305.85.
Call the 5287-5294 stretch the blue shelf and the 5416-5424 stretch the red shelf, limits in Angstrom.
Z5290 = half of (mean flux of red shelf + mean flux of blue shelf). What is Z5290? 13.2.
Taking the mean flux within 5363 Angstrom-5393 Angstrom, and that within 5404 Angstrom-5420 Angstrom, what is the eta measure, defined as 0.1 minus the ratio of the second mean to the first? -0.81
